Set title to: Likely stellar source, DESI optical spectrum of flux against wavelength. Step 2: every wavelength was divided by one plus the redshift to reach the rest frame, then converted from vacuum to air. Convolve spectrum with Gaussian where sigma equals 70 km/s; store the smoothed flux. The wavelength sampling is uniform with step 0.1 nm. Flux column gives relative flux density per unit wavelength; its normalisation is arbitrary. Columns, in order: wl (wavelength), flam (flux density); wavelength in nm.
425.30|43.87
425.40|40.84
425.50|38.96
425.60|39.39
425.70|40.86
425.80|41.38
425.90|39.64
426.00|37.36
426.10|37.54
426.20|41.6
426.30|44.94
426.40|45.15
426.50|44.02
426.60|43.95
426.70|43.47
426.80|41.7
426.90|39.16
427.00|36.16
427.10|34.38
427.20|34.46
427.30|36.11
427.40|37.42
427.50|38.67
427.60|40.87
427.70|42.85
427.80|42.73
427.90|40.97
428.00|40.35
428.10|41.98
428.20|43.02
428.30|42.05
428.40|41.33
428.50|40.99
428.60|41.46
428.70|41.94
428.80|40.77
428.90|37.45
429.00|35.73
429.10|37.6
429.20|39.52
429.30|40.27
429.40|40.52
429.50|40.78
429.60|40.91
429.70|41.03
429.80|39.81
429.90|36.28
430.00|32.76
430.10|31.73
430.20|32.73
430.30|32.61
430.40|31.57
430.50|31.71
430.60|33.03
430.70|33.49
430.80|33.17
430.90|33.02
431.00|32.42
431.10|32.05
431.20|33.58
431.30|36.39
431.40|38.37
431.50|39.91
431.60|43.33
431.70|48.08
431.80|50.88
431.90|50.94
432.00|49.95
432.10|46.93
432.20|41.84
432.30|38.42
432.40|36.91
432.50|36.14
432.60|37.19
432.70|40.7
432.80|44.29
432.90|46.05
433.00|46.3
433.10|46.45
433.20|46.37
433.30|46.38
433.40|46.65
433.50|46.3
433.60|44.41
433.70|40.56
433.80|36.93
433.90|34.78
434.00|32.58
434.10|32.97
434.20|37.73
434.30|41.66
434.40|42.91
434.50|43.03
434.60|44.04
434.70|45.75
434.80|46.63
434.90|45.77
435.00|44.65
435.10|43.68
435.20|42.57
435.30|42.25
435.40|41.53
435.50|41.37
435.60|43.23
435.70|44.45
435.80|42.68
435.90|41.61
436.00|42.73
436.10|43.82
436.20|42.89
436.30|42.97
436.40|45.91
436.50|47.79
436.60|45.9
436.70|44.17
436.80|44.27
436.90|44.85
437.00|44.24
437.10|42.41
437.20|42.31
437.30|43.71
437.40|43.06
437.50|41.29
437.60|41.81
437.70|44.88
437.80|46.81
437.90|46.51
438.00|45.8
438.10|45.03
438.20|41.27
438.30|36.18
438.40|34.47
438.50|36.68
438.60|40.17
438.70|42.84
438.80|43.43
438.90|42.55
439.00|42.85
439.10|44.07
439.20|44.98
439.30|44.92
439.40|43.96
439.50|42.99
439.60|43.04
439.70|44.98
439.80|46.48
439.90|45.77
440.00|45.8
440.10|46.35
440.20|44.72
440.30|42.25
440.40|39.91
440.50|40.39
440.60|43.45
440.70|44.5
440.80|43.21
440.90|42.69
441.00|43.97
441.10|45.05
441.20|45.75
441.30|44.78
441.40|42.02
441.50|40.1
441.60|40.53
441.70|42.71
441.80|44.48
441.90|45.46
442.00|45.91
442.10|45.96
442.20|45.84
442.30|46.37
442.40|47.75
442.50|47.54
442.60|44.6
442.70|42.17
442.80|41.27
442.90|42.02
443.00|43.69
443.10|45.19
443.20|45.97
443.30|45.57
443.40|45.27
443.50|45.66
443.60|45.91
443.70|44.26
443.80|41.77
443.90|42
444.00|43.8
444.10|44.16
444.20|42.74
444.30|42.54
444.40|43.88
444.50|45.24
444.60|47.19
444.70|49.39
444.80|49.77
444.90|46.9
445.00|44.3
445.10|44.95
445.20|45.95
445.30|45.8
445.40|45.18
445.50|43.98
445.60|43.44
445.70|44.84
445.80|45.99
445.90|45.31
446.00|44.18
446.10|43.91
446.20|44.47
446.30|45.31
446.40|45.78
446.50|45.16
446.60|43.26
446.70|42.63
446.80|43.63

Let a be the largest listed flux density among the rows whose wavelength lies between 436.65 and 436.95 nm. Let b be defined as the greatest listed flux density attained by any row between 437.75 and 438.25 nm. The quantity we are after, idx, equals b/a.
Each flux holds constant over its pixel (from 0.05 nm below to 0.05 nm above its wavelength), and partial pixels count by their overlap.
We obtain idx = 1.04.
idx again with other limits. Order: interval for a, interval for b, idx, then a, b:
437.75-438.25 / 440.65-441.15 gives 0.96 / 46.81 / 45.05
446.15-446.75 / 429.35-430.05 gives 0.90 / 45.78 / 41.03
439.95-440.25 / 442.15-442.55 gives 1.03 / 46.35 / 47.75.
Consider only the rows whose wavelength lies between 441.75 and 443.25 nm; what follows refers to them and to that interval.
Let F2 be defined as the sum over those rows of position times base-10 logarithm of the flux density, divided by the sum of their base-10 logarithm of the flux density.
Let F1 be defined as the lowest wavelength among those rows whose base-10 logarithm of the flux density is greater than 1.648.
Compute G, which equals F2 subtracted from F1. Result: -0.70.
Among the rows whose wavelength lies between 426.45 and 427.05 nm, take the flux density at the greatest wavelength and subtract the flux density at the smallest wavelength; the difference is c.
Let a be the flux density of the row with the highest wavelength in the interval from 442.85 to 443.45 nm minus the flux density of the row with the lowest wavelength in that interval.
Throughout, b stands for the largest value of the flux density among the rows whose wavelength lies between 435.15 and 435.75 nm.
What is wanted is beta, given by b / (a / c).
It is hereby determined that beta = -108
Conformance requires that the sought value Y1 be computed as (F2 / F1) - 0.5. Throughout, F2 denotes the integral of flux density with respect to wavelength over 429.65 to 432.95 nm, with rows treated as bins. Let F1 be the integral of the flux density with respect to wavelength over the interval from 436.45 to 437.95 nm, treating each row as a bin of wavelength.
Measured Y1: 1.4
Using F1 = 66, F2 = 127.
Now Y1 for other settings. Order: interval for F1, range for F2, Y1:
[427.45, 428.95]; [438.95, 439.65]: 0.0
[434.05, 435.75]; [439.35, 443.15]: 1.8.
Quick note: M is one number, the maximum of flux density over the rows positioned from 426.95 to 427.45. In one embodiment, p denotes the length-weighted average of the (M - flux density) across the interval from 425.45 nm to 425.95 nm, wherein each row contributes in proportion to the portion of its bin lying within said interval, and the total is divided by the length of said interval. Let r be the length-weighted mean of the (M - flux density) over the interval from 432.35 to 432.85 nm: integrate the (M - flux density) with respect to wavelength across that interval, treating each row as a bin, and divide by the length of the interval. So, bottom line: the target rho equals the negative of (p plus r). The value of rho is 4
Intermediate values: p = -2.6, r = -1.6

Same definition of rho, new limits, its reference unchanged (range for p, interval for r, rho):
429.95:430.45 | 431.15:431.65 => -4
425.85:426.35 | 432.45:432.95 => 6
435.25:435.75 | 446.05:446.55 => 13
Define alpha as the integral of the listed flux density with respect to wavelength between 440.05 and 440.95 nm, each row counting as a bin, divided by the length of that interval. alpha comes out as 43.1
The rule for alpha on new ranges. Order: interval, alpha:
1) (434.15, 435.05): 43.6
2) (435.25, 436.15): 42.6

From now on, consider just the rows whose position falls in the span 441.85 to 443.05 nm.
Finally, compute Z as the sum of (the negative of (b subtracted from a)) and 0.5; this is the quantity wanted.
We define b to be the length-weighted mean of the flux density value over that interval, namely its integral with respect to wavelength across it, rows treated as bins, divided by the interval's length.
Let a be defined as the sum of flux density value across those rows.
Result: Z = -493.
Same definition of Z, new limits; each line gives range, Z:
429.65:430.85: -375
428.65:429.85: -436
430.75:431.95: -432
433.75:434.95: -444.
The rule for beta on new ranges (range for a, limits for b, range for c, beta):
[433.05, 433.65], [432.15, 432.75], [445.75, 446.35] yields 14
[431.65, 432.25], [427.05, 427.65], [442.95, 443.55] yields -13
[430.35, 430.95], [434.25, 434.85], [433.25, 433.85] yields -304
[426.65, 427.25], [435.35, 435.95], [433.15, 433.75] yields 29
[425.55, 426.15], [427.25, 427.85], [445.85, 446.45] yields -11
